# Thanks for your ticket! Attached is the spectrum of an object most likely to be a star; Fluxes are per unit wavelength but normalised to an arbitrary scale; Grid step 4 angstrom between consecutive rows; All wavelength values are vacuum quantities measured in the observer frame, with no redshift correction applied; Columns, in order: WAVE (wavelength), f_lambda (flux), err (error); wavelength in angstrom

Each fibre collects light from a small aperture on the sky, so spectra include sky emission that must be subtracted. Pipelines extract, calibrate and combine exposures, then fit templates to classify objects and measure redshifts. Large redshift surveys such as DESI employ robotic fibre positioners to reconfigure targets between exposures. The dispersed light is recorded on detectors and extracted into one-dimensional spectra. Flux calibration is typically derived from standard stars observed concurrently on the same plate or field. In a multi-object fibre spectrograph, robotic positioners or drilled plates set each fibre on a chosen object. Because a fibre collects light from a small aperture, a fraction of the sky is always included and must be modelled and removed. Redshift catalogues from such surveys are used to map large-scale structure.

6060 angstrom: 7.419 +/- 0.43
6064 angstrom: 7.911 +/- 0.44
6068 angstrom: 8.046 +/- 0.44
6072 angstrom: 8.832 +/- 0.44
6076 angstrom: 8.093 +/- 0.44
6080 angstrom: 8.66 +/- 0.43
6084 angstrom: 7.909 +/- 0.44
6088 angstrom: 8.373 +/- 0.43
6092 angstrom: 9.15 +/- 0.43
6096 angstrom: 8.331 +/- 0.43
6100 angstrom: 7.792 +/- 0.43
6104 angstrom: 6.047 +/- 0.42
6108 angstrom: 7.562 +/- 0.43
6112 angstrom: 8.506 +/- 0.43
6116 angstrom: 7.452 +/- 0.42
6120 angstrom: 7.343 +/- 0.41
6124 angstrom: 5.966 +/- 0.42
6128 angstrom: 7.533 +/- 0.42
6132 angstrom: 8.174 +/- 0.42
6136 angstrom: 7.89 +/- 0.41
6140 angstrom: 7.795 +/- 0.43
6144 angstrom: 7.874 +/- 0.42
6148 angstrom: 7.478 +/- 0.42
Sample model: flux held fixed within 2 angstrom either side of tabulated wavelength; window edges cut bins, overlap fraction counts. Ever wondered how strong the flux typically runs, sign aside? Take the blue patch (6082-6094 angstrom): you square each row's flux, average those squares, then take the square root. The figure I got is 8.49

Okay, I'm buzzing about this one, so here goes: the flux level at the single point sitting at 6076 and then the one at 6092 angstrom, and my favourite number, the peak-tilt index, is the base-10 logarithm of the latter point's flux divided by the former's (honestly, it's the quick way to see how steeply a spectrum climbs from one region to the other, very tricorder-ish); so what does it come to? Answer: 0.053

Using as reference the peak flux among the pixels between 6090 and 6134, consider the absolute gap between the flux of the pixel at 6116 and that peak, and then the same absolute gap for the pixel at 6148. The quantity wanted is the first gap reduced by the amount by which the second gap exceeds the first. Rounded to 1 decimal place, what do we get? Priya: 1.7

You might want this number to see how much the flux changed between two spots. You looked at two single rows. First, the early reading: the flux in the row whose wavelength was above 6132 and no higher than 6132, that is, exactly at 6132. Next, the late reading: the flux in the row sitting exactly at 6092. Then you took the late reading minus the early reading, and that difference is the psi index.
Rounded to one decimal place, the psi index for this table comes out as 1.0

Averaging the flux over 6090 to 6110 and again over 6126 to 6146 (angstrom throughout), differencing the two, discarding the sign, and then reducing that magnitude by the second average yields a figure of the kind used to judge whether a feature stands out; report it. -7.78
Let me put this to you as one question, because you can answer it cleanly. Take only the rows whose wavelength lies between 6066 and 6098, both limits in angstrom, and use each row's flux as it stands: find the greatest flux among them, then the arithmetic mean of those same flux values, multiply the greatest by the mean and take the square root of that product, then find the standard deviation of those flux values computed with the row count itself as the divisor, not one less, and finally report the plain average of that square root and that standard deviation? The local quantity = 4.59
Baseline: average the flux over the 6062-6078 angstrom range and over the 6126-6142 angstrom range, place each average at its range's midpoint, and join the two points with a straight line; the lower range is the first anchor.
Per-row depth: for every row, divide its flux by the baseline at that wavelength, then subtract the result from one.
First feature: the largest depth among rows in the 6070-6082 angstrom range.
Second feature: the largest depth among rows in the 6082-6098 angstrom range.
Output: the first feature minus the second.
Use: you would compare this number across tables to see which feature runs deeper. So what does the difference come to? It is 0.0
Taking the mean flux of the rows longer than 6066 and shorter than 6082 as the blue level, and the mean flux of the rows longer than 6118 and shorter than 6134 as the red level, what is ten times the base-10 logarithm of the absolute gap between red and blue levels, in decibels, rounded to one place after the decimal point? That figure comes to 0.6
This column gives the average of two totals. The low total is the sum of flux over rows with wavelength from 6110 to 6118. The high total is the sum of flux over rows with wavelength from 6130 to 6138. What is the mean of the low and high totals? 16.0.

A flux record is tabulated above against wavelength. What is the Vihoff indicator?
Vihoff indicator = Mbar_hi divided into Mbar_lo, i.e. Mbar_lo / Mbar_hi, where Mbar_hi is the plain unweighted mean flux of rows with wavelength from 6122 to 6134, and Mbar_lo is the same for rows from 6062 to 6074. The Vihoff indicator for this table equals 1.14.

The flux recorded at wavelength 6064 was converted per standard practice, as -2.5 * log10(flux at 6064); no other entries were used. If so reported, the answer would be -2.25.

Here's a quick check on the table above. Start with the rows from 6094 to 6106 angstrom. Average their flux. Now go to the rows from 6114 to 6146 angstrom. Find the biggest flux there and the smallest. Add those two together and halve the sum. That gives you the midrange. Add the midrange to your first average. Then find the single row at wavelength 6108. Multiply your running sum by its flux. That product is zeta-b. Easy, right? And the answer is 109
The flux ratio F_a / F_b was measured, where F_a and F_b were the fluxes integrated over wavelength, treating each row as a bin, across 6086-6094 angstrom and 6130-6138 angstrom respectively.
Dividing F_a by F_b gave 1.09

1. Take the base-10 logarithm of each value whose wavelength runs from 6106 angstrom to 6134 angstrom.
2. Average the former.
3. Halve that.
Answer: 0.437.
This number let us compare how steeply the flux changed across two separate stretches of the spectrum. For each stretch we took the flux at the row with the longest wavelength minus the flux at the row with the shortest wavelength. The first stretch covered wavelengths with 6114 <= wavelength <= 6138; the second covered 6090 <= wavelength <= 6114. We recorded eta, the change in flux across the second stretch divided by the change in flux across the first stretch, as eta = -1.5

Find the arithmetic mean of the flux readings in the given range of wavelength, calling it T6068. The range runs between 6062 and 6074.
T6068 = 8.26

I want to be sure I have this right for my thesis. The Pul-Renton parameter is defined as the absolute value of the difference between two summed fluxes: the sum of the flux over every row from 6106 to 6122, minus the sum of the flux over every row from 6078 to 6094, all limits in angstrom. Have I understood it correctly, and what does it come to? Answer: 3.2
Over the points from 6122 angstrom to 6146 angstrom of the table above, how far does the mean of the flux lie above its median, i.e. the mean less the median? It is -0.30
